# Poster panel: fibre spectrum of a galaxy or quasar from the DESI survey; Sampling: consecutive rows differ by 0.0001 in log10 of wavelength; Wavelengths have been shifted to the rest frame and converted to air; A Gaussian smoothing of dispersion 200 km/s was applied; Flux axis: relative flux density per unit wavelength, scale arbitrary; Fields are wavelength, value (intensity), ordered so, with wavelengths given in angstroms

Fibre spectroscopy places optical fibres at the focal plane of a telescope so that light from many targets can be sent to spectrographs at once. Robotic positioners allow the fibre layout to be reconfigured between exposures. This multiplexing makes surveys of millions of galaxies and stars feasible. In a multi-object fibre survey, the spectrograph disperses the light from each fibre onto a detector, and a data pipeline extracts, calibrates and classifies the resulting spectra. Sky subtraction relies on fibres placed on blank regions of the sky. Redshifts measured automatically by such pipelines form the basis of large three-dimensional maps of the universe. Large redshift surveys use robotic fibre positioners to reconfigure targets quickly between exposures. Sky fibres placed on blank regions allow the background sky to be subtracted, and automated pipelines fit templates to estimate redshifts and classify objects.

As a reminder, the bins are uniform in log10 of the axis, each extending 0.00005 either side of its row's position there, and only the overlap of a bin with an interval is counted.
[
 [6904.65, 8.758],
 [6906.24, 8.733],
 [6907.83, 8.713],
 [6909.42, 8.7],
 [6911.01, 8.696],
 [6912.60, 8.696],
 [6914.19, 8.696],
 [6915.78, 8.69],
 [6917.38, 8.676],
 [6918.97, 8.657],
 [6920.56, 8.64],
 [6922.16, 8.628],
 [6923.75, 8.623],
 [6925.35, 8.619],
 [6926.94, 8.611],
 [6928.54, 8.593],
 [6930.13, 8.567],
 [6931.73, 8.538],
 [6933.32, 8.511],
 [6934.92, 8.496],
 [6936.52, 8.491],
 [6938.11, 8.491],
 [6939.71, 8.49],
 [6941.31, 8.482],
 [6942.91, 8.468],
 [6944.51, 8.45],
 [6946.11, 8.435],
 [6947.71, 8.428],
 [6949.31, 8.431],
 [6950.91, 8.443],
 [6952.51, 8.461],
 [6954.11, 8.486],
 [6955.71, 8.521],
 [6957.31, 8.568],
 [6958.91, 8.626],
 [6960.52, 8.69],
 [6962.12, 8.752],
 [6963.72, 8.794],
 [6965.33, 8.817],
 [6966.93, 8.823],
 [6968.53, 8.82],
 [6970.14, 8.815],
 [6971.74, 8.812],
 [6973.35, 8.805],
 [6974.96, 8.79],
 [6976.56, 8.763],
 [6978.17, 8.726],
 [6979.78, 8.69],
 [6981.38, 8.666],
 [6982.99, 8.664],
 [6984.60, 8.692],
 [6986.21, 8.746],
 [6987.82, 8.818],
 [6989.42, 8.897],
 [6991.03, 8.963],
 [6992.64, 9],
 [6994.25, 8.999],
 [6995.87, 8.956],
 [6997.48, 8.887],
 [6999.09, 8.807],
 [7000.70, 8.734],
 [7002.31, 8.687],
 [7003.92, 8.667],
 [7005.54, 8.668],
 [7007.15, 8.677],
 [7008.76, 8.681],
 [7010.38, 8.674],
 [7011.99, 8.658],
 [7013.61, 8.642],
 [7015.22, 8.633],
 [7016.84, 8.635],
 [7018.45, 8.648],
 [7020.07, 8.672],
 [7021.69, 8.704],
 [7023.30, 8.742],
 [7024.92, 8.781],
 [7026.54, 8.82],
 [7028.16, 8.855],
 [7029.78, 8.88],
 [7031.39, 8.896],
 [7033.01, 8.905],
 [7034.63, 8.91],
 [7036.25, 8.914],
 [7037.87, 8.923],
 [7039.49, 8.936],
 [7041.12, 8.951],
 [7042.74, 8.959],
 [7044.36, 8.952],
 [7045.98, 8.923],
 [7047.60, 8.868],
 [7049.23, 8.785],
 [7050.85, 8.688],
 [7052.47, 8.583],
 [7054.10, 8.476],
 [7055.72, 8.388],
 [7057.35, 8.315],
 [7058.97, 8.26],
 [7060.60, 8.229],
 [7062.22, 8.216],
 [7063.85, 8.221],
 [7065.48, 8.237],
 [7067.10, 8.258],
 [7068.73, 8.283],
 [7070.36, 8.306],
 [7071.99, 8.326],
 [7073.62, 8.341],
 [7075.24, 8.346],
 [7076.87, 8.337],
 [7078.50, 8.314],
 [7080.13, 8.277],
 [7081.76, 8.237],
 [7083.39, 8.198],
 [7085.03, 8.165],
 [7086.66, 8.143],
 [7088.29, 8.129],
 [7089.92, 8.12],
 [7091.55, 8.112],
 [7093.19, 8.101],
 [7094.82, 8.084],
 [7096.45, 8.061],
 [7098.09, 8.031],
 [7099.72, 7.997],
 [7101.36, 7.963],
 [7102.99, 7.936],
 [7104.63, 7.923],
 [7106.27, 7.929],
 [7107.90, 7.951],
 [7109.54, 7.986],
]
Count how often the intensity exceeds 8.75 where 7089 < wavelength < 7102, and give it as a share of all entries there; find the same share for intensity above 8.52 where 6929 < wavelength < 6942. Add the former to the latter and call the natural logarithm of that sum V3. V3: -1.4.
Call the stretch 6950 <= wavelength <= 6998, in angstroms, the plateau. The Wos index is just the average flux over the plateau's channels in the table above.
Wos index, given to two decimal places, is 8.75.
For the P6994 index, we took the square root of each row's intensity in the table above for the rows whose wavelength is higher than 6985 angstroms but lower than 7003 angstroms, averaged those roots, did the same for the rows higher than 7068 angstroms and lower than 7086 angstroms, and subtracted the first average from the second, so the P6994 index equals -0.10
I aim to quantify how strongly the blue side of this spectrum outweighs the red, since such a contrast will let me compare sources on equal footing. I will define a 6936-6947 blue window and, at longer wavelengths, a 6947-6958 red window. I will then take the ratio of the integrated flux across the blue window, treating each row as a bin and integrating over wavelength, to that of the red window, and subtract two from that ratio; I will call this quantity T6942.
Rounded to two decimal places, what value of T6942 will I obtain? -1.00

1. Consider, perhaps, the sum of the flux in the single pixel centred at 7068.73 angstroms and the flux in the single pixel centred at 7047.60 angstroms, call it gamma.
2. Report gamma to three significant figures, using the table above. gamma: 17.2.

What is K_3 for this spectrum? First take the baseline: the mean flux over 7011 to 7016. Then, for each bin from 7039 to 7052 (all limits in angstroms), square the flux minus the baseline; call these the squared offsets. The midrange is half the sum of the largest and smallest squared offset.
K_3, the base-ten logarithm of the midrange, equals -1.3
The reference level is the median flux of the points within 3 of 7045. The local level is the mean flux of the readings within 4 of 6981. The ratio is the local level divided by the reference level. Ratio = 0.97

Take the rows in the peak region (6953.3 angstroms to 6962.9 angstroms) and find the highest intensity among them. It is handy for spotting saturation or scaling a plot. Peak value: 8.752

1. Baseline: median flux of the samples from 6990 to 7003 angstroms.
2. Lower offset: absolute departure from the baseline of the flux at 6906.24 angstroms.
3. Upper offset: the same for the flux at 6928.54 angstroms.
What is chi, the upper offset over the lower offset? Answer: 1.7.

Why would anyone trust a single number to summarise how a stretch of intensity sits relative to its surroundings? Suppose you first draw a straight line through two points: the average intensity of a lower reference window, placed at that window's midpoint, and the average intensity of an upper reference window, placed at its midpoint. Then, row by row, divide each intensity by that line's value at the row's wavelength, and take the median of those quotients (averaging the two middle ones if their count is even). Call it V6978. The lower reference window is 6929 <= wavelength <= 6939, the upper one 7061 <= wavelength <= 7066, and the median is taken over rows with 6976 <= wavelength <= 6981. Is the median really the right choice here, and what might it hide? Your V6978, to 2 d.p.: 1.04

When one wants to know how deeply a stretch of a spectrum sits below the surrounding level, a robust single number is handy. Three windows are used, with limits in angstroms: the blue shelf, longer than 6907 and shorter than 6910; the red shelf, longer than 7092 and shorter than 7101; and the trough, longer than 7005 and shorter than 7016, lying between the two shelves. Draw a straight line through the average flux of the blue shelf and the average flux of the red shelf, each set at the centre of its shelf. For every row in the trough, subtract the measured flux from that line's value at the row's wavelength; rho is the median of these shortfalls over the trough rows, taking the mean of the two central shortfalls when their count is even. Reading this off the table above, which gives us -0.31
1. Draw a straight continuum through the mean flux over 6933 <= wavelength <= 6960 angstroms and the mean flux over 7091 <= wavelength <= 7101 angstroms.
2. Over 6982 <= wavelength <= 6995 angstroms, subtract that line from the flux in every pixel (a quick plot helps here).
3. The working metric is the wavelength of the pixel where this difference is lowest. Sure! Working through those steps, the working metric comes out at 6982.99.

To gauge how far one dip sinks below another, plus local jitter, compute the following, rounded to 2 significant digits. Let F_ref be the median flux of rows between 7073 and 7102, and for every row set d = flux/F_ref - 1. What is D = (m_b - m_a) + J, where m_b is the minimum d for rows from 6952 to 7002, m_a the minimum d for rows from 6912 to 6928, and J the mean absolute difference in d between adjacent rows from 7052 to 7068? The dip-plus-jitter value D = -0.013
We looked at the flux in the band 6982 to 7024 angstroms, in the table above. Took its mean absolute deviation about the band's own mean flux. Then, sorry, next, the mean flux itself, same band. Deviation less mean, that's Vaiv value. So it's -8.65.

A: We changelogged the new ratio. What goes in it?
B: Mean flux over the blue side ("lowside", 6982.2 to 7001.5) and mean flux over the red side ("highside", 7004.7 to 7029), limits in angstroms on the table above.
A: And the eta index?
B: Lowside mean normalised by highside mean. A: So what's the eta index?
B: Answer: 1.02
